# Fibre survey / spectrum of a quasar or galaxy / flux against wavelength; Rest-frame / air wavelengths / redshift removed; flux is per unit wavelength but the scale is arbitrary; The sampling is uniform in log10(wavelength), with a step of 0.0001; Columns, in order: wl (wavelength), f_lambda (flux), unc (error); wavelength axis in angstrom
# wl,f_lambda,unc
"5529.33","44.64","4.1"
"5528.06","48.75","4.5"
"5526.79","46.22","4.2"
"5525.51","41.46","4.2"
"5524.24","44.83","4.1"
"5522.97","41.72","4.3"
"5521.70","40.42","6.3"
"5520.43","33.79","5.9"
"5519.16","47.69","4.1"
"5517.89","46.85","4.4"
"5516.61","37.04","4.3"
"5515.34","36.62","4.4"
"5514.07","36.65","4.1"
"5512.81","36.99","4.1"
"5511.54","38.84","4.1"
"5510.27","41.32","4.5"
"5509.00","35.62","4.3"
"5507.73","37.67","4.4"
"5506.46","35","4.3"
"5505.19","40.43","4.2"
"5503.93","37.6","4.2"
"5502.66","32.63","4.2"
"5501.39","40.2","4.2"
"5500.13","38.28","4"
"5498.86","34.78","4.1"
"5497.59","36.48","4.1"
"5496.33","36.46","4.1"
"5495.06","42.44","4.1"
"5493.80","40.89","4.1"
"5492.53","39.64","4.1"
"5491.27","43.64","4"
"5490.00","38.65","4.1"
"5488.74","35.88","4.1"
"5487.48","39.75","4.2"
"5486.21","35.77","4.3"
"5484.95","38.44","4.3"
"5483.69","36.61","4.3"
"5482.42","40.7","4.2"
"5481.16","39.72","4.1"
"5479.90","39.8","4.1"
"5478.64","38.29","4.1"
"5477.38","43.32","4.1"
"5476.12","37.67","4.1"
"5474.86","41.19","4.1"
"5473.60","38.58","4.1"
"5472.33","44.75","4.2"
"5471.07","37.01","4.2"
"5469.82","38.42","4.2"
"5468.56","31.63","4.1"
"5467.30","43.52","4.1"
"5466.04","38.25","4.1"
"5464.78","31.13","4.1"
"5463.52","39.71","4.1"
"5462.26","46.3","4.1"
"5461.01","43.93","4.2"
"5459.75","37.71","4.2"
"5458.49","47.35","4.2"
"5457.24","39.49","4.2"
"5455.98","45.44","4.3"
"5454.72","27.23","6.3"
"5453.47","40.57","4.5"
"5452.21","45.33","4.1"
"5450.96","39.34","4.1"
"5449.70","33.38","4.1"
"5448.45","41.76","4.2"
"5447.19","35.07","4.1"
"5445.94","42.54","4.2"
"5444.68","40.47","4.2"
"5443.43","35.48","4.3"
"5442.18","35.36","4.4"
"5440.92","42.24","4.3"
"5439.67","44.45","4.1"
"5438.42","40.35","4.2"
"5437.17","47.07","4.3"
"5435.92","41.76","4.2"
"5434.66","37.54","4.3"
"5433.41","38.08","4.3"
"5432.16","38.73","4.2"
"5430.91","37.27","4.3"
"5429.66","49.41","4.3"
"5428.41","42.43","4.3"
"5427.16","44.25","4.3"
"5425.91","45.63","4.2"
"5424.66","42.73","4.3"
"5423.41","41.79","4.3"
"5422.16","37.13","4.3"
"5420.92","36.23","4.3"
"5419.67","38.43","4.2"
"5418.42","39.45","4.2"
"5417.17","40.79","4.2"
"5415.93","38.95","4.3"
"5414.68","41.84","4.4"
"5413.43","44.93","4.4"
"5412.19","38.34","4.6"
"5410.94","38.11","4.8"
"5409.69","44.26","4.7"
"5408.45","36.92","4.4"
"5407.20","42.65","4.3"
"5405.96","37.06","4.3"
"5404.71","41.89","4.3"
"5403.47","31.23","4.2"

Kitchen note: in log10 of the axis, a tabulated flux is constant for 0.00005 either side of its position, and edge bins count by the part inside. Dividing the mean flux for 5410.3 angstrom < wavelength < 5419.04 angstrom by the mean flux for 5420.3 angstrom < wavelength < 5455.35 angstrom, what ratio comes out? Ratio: 1.01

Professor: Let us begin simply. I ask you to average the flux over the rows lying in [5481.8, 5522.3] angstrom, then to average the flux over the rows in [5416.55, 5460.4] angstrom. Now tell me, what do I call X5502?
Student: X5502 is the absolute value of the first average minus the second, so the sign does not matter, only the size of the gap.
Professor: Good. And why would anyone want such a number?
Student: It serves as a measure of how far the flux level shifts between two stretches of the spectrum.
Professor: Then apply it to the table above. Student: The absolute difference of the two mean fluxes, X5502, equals 1.80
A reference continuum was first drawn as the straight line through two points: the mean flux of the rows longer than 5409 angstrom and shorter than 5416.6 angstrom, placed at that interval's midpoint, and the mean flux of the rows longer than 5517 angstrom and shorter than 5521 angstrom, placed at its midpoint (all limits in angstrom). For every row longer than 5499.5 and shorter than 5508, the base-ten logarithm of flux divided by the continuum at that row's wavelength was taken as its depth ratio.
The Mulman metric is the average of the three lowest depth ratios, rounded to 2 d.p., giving -0.08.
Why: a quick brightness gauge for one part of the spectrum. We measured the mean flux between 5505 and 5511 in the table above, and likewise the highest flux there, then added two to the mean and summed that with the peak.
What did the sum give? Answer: 81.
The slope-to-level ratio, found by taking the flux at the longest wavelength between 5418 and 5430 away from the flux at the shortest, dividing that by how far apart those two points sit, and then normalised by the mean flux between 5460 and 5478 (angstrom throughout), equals 0.022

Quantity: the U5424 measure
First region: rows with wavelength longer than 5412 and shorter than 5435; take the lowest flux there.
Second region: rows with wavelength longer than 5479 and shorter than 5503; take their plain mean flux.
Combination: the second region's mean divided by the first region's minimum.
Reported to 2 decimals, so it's 1.06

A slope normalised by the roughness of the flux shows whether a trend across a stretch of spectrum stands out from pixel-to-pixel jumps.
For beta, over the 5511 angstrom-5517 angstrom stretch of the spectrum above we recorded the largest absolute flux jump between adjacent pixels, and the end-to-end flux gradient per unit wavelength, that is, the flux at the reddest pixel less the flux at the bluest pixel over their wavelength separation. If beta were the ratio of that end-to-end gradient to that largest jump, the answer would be -0.19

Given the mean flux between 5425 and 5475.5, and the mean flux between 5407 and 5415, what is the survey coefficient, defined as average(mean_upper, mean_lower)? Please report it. 40.6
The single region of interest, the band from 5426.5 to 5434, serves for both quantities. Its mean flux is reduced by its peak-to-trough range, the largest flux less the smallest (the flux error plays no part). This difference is 30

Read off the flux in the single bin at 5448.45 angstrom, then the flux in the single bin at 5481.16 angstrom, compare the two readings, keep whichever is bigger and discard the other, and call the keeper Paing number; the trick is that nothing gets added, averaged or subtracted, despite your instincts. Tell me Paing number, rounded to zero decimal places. 42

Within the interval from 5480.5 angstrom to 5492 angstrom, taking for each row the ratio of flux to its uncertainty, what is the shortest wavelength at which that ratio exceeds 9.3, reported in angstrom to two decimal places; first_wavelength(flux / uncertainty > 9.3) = 5481.16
